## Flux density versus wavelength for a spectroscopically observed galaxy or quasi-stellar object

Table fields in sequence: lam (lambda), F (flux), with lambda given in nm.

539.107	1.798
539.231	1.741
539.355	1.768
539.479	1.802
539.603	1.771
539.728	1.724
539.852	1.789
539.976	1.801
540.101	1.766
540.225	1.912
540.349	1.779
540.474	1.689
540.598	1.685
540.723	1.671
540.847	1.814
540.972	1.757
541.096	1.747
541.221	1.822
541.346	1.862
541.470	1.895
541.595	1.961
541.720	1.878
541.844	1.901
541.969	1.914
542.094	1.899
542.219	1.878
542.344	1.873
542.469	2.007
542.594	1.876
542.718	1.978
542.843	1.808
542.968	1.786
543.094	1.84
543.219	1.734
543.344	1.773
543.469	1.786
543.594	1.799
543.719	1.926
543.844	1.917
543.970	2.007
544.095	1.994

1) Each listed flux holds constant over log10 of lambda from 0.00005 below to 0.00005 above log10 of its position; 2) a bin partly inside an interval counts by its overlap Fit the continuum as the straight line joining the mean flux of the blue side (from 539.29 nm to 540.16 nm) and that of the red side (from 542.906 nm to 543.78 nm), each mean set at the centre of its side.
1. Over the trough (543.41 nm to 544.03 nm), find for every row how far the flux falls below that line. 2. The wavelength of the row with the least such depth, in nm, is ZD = 543.970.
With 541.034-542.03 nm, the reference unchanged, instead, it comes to 541.595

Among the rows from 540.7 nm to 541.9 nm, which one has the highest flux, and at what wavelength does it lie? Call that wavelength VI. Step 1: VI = 541.595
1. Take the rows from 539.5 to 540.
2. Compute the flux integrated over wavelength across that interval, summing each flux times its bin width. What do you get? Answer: 0.9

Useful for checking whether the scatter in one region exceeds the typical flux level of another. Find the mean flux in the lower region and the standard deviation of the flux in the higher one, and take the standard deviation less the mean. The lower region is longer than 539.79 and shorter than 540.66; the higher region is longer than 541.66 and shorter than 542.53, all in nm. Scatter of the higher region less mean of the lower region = -1.73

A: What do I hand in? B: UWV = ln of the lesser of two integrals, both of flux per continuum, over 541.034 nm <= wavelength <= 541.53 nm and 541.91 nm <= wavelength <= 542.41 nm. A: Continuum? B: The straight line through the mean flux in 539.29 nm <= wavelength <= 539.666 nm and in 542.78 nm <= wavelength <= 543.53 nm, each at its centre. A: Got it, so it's -0.67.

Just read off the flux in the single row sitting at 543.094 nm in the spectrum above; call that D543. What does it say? 1.84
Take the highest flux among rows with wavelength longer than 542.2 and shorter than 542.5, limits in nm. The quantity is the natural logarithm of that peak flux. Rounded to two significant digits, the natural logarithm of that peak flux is 0.70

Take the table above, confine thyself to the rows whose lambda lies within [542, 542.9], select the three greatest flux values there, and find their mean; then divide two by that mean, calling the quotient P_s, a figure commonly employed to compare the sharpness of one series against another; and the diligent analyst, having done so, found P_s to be 1.020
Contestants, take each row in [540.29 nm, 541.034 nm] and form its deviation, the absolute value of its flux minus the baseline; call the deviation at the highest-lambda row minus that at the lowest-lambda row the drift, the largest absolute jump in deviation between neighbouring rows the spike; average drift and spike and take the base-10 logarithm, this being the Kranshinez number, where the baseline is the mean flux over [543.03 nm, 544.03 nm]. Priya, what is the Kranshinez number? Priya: -1.1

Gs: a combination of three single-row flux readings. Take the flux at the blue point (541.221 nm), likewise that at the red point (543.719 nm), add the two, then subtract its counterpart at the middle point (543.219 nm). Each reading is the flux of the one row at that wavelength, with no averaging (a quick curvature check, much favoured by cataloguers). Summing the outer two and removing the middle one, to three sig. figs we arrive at 2.01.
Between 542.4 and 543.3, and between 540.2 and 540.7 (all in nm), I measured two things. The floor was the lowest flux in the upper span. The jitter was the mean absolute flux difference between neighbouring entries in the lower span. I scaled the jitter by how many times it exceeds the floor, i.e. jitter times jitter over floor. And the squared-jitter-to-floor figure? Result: 0.0033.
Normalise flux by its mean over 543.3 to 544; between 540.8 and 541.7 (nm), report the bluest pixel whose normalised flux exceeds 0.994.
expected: 541.346 nm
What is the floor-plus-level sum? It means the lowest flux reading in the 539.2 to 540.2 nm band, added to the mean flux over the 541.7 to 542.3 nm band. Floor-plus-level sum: 3.62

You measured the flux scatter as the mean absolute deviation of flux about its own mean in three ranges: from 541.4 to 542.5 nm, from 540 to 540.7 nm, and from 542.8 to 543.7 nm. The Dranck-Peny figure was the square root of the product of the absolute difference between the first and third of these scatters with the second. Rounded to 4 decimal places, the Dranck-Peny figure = 0.0253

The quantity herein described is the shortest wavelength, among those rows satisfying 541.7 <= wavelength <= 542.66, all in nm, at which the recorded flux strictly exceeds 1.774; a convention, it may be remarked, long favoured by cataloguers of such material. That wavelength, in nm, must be 541.720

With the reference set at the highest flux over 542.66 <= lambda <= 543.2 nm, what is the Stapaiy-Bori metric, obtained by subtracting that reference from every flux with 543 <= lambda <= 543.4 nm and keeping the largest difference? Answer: -0.14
